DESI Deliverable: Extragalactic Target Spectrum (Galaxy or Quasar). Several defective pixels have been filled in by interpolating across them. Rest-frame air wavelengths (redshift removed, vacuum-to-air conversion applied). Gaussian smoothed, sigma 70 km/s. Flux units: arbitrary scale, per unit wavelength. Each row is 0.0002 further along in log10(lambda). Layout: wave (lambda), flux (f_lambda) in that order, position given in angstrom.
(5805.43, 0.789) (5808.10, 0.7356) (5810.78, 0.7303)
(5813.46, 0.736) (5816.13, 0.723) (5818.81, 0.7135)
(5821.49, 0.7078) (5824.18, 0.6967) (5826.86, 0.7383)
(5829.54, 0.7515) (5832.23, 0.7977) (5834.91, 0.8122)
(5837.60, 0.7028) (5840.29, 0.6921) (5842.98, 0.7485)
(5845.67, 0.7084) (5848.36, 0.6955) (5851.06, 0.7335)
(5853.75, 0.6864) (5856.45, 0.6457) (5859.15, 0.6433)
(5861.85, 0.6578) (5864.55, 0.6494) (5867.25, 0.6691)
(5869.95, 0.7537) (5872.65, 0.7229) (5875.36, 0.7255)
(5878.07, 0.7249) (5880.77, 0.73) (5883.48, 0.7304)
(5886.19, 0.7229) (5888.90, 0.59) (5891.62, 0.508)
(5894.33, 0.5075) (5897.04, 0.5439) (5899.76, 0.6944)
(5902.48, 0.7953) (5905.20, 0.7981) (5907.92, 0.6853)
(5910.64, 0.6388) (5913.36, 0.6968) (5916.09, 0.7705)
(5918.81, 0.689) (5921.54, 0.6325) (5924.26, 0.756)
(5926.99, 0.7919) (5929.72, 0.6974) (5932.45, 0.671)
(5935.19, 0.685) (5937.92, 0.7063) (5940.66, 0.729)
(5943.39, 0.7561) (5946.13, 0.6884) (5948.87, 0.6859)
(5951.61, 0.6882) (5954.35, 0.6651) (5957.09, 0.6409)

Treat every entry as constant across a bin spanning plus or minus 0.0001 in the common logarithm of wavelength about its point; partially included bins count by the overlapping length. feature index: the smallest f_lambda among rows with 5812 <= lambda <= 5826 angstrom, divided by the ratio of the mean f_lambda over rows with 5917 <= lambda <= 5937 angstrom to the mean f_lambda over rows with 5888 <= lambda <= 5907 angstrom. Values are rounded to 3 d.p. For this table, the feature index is 0.628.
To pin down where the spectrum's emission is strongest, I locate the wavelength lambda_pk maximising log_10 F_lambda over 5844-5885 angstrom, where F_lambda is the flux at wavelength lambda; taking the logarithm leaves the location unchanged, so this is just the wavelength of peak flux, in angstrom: 5869.95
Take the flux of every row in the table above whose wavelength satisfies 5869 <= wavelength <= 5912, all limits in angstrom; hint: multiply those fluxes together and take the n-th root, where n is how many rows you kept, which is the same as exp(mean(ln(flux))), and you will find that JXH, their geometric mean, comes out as 0.673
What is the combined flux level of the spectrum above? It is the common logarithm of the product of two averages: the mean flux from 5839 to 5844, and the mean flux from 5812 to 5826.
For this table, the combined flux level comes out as -0.288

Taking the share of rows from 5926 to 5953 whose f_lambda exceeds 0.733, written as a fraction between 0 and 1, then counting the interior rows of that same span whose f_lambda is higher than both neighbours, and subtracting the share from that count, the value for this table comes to 0.80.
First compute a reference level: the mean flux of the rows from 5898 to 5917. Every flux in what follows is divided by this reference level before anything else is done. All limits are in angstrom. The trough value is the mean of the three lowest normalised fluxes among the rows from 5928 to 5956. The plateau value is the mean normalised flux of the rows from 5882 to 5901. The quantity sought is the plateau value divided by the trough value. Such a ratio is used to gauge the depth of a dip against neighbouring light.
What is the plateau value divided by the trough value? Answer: 0.91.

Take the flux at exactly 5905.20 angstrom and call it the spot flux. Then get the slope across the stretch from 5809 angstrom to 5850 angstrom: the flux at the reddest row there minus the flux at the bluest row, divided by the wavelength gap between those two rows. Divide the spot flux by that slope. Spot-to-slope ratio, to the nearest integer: -862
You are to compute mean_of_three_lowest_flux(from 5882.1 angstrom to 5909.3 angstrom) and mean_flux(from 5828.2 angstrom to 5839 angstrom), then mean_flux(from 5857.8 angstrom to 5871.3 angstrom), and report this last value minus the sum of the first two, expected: -0.611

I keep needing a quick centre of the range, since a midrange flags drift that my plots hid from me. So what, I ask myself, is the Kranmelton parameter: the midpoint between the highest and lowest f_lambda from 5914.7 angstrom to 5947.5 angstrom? 0.71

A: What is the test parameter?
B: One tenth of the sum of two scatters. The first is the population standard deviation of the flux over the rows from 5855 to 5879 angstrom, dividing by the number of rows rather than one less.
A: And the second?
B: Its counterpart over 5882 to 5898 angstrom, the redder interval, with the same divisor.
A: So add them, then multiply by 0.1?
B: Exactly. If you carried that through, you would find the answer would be 0.013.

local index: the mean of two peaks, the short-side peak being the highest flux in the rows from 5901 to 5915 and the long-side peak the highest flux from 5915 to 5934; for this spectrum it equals 0.795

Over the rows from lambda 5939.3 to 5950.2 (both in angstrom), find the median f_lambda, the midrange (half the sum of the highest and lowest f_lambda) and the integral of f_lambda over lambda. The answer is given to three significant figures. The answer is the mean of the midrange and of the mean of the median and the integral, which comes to 2.49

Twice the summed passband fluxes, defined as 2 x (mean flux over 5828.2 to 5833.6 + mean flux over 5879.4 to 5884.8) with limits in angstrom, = 3.01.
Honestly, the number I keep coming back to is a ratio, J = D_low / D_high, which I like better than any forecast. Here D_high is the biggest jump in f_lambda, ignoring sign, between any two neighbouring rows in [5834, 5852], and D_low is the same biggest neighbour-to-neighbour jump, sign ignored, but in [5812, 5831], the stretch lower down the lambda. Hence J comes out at 0.38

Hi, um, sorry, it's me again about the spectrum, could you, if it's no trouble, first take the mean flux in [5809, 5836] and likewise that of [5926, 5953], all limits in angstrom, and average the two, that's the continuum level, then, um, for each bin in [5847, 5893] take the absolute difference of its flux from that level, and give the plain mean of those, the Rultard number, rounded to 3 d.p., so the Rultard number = 0.049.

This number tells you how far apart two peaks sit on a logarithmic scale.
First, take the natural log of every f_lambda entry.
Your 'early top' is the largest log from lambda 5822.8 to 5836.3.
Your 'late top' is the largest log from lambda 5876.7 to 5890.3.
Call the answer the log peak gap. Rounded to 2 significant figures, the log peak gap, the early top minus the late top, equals 0.11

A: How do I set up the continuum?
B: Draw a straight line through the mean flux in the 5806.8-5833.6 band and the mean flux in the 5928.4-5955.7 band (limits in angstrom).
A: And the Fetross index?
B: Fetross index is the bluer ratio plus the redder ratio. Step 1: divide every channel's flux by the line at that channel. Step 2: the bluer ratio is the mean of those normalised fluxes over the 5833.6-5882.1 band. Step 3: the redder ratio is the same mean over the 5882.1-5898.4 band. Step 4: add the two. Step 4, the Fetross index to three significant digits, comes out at 1.82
